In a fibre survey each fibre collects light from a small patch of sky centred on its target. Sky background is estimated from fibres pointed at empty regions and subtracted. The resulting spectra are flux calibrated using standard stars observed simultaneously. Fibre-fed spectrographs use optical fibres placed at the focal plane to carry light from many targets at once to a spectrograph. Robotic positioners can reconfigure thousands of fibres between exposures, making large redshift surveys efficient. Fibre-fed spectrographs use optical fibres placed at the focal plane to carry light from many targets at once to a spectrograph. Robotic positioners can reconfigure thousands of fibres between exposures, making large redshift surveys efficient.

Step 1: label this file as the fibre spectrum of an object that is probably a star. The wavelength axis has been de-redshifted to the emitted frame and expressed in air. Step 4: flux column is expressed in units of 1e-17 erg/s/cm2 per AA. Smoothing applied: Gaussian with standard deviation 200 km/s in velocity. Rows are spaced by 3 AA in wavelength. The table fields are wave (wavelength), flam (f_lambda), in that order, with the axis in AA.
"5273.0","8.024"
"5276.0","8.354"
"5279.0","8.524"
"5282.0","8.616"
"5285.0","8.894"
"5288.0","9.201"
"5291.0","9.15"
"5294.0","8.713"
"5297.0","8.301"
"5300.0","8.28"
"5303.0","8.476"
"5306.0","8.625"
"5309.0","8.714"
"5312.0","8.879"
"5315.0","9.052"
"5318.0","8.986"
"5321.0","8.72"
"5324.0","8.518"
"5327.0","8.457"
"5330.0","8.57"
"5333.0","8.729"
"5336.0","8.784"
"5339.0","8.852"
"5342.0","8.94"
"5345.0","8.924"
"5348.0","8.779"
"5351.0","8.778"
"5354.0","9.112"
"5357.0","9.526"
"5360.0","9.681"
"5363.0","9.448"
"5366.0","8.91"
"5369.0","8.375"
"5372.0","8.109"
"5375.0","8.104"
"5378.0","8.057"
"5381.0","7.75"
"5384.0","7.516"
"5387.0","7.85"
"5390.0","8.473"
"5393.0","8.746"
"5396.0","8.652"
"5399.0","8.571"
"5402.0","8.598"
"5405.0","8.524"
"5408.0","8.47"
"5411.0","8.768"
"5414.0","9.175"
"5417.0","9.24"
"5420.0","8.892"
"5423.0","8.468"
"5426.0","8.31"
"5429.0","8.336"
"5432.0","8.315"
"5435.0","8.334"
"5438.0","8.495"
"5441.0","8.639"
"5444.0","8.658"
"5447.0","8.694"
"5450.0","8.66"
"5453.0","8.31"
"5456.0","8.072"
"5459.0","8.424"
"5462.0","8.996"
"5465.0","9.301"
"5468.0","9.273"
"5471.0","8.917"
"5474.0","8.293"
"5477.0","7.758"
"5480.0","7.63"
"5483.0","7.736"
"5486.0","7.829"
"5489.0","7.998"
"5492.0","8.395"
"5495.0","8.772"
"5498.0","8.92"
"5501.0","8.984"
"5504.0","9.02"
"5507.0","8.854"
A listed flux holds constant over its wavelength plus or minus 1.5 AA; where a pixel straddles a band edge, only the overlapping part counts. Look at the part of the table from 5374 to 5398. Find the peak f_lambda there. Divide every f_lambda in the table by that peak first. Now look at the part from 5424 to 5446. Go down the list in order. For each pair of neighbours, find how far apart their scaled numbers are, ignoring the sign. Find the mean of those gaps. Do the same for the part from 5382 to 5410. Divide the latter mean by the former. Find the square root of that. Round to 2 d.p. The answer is 1.73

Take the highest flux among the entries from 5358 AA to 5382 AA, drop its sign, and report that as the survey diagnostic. 9.68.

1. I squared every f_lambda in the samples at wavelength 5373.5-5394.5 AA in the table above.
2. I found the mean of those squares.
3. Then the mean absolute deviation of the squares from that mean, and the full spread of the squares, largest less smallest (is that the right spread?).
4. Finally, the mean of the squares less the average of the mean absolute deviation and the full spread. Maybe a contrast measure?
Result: 53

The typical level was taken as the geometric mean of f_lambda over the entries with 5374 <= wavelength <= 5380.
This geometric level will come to 8.08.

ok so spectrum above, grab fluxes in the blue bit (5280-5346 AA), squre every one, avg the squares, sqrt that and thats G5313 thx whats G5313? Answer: 8.75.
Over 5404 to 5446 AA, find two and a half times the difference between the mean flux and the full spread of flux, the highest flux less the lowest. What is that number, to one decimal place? 19.2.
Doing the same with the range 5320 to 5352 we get 20.6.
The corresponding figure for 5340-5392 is 16.1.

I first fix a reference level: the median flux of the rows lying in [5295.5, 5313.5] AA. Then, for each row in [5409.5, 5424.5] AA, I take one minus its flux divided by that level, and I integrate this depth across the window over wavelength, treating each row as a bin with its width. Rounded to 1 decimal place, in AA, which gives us -0.6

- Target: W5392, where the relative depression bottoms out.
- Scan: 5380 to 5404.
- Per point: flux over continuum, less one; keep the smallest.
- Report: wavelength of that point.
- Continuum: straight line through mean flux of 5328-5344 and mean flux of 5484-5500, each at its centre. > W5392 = 5384.0 AA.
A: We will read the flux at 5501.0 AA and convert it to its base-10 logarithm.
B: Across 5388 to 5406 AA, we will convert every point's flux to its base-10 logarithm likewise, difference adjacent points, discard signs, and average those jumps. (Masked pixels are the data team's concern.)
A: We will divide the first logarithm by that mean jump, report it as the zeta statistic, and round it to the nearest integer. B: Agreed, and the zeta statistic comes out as 172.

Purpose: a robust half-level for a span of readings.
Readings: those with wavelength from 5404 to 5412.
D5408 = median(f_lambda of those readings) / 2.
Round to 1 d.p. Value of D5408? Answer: 4.3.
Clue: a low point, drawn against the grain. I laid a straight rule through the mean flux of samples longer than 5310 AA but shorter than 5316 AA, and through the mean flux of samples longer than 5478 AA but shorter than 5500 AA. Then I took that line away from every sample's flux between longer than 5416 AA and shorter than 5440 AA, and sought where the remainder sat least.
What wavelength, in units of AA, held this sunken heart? 5426.0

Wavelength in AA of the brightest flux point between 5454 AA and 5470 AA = 5465.0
